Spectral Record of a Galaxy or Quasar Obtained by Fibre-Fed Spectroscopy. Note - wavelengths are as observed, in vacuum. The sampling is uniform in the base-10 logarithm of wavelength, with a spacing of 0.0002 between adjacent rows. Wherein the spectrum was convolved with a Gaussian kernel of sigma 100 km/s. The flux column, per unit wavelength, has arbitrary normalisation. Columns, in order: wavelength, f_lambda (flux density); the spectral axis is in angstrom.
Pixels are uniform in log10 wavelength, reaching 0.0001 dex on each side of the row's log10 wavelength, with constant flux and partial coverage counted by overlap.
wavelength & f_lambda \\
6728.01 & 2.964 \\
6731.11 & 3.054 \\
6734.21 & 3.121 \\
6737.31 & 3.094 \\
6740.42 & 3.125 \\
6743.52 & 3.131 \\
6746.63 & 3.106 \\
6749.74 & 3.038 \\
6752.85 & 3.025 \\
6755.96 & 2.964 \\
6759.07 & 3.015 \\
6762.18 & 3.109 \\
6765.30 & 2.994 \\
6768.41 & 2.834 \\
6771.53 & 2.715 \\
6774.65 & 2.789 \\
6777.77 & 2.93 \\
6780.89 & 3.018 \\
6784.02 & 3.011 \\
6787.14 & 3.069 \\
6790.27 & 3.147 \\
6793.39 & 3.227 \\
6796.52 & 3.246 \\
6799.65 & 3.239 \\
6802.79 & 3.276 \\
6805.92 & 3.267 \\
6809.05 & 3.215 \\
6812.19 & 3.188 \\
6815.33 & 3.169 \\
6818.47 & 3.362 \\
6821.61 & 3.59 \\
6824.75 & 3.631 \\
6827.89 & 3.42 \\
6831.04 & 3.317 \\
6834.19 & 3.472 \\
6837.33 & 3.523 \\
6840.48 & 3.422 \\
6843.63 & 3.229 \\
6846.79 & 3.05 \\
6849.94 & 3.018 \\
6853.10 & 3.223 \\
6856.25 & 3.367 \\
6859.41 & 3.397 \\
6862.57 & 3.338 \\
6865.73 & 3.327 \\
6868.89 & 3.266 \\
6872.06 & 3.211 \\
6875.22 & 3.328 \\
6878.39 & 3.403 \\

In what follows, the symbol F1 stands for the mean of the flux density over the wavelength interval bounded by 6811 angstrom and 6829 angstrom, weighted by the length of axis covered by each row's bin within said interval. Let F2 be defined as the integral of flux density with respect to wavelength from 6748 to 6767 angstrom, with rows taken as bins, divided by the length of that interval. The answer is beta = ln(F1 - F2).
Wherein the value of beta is -1.0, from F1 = 3.40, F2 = 3.0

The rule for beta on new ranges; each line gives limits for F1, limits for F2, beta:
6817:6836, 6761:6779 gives -0.5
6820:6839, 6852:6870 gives -1.8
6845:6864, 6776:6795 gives -1.8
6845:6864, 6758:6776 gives -1.1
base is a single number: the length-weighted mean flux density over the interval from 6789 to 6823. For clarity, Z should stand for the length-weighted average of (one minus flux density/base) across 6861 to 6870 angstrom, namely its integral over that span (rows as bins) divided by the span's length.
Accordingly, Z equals -0.01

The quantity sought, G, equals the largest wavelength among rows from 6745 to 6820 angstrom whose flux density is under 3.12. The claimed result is 6787.14 angstrom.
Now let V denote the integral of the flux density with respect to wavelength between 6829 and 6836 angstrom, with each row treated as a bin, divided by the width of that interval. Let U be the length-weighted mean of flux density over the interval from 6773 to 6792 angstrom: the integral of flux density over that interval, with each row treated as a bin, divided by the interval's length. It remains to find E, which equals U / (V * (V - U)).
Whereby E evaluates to 2.2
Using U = 3.0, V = 3.40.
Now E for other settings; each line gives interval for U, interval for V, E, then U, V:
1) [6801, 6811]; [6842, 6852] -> -7.2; 3.2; 3.10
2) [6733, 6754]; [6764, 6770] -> -5.9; 3.1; 2.91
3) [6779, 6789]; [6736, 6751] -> 14.6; 3.0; 3.10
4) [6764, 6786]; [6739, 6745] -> 4.0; 2.9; 3.13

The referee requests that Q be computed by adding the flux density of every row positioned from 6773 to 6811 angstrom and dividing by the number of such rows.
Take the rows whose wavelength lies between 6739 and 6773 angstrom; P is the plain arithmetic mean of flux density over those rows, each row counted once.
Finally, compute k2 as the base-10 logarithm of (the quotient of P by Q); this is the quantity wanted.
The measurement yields -0.02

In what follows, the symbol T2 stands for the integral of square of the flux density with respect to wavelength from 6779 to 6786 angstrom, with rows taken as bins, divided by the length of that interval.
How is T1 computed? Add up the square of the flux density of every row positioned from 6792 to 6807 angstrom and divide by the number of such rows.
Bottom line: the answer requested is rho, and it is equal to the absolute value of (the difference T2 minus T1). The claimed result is 1.5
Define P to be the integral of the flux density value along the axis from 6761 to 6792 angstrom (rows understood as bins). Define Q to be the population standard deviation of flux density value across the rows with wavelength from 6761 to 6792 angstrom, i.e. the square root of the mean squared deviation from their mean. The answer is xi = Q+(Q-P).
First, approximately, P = 92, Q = 0.13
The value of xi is -92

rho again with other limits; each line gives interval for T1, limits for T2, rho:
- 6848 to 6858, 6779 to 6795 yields 0.7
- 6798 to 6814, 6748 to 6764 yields 1.3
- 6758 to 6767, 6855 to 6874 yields 1.8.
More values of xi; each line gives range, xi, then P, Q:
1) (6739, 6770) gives -94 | 94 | 0.09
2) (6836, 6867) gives -102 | 102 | 0.15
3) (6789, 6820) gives -100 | 100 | 0.06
